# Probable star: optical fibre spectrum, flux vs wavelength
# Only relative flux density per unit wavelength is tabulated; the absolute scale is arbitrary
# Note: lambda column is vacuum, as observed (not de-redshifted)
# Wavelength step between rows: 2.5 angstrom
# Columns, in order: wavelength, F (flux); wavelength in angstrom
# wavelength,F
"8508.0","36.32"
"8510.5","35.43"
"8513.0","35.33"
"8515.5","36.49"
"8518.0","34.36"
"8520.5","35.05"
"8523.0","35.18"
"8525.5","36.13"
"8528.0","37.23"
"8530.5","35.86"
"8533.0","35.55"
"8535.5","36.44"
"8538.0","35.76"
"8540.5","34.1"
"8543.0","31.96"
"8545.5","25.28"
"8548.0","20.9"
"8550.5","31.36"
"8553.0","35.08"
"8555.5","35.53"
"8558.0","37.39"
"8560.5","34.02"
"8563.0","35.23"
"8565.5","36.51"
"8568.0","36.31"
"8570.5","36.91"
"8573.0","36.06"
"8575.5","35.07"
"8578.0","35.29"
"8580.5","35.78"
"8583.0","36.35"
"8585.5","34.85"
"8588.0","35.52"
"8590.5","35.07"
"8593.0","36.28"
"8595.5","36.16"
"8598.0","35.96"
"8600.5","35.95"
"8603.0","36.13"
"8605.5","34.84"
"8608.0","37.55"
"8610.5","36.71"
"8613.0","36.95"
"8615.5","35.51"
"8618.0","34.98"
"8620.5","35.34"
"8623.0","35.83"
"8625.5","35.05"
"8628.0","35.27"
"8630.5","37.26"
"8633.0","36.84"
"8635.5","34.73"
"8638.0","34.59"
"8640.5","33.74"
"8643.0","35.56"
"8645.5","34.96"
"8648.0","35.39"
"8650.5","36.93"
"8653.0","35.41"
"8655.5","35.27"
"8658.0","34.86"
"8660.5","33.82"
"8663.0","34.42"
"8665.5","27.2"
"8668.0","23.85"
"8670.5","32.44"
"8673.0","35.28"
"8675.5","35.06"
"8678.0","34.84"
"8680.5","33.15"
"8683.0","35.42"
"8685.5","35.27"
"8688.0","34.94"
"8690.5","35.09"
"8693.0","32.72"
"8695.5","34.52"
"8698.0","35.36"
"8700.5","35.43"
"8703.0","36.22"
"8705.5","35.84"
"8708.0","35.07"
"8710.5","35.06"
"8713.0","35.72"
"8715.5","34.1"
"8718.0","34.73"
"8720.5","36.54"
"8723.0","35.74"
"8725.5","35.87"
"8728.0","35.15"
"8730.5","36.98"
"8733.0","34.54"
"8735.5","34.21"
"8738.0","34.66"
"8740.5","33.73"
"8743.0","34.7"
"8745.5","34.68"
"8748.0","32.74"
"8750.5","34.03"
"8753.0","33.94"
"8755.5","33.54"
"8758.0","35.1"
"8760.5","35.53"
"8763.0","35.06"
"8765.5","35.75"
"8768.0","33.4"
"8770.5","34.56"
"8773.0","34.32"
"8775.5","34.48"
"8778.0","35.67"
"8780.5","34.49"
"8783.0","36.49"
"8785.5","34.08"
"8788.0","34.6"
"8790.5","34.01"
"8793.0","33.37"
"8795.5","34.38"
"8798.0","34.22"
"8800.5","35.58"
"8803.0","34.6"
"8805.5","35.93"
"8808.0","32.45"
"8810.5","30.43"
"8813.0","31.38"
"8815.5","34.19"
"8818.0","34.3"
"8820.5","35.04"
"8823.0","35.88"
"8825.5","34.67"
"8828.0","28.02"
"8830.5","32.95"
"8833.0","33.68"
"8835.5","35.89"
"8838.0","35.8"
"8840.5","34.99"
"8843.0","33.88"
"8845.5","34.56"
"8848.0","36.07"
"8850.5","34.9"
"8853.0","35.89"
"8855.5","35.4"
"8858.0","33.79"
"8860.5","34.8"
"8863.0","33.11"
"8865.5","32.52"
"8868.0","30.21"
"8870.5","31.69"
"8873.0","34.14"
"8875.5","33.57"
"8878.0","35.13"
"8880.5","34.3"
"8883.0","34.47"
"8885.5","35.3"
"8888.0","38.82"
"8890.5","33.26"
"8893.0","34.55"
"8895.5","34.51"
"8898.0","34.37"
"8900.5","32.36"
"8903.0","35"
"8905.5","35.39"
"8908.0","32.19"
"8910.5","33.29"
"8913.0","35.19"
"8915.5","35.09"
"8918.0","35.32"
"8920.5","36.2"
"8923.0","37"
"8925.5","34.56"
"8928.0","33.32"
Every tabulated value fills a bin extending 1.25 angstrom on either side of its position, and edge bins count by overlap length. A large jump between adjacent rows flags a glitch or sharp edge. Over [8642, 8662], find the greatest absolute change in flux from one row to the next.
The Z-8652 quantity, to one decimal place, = 1.5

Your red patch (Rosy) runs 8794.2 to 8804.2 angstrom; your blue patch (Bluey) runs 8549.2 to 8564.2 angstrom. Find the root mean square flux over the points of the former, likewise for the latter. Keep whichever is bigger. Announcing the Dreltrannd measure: 34.8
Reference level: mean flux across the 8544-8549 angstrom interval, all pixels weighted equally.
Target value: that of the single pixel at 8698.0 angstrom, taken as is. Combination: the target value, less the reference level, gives 12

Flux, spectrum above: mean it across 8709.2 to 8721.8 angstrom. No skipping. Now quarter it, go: 8.81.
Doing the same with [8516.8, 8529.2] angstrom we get 8.90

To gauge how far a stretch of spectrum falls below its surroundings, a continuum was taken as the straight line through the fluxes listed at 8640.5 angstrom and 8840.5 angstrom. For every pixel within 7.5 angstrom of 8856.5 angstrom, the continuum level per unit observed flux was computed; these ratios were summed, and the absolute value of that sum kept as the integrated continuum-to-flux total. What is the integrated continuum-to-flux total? 6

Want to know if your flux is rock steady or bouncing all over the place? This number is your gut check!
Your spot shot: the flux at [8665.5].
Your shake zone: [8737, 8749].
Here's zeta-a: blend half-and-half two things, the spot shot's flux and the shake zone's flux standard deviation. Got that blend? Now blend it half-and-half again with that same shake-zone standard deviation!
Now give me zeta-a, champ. 7.4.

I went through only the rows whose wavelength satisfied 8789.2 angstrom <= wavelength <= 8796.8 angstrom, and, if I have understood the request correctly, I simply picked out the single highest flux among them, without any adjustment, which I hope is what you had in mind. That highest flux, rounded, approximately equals 34.38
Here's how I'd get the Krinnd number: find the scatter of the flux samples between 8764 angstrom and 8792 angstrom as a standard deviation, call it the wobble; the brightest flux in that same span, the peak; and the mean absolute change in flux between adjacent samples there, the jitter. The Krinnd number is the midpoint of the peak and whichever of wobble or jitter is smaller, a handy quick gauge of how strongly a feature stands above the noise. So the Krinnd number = 18.7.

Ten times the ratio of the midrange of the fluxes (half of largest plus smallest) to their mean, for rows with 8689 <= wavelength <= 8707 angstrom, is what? 9.8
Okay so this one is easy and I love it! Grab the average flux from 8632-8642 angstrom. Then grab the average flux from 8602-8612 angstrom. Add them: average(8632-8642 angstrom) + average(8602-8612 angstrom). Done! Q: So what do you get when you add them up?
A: 71.3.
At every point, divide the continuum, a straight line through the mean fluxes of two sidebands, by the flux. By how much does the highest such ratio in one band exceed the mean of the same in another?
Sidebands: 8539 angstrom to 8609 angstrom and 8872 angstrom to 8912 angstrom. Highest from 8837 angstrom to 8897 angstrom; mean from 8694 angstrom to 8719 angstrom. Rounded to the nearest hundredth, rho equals 0.16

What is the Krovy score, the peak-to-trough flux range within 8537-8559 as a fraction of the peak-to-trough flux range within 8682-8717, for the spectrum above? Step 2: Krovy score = 4.7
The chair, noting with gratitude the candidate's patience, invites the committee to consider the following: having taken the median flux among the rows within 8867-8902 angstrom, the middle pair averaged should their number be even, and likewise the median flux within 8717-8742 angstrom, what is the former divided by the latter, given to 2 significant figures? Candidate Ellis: 0.98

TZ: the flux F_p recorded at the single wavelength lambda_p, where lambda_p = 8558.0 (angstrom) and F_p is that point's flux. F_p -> 37.39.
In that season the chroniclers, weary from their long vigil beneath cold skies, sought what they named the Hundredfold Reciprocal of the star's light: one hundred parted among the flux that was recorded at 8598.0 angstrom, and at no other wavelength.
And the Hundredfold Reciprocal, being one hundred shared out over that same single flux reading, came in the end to 2.78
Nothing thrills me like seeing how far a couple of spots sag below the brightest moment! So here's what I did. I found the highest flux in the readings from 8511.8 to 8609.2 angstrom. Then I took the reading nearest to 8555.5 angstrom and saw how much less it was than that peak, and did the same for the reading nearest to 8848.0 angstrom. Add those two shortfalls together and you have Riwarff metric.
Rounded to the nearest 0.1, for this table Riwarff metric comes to 3.5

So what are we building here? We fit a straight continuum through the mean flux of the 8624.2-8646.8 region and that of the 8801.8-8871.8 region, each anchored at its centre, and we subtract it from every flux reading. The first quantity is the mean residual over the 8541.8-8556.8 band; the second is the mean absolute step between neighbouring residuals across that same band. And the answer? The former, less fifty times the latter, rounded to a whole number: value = -263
